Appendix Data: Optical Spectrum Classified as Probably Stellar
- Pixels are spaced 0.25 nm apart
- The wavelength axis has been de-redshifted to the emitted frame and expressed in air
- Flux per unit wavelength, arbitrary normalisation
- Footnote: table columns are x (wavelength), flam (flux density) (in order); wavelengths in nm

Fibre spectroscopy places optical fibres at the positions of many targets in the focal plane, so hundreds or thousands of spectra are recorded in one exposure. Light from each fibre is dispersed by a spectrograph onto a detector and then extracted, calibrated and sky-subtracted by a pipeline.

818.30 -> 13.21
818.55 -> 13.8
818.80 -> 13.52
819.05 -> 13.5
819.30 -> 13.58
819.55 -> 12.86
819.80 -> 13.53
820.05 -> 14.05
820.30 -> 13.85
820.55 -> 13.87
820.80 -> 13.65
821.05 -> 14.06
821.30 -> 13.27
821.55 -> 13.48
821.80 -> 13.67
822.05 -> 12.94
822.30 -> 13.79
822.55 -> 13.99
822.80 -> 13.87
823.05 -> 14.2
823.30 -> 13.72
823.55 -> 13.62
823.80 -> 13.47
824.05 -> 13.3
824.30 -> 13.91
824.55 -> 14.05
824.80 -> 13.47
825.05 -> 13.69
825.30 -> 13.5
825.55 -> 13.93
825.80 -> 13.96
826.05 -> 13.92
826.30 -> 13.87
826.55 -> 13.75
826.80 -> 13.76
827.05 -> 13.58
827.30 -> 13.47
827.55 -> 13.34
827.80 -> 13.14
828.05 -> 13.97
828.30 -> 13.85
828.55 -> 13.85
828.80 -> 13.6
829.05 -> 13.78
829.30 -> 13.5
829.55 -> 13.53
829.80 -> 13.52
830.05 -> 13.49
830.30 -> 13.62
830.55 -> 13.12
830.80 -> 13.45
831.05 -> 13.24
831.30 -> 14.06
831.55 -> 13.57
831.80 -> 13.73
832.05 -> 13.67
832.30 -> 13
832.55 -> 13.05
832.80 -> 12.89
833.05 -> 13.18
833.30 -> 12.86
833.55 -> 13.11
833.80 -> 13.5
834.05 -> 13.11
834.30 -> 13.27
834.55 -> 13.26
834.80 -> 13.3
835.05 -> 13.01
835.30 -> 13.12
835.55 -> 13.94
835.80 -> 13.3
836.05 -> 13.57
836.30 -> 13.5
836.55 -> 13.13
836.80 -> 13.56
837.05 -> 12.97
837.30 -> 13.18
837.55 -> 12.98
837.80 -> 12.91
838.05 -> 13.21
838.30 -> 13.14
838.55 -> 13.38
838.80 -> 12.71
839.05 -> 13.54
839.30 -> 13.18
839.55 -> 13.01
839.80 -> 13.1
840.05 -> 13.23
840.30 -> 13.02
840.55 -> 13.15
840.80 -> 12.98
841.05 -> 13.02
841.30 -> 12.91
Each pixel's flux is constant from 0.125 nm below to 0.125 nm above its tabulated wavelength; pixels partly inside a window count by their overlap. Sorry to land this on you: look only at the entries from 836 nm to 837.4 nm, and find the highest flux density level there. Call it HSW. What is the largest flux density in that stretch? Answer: 13.57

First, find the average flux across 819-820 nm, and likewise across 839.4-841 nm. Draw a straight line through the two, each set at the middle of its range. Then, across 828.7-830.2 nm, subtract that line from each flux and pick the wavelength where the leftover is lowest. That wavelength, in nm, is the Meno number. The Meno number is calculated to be 829.30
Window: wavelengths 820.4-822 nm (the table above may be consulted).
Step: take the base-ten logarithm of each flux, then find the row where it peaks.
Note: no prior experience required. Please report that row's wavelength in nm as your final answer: 821.05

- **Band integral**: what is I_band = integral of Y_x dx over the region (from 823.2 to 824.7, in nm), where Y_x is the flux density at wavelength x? 21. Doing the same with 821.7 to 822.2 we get 7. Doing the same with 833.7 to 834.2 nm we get 7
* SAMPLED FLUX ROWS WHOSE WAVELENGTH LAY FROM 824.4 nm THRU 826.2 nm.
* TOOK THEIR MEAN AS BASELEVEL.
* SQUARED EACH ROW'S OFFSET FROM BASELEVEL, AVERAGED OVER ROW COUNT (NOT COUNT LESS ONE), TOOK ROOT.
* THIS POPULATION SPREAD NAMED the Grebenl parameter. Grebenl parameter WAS 0.22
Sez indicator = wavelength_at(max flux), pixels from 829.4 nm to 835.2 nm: 831.30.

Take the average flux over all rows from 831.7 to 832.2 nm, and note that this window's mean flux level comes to 13.7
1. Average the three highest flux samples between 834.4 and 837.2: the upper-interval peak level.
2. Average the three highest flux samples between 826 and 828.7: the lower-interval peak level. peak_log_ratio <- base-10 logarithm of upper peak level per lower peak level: -0.0072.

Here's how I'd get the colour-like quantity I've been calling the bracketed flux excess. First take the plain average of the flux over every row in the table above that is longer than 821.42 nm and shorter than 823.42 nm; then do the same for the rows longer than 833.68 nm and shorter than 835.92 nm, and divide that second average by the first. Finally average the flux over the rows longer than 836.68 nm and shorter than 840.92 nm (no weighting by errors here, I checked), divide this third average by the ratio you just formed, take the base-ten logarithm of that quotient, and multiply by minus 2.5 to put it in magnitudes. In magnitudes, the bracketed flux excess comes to -2.83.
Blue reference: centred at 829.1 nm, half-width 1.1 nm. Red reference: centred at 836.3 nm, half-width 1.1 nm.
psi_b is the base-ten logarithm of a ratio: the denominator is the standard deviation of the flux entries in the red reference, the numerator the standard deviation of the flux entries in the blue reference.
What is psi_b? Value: -0.21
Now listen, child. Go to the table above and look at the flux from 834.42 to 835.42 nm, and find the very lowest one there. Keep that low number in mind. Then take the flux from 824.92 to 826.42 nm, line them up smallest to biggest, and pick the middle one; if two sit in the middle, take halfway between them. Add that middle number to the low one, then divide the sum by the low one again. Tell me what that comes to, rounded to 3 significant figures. 2.07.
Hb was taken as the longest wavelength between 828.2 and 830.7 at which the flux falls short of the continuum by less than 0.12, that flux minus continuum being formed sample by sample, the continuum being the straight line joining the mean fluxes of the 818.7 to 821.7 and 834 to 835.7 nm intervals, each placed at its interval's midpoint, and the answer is 830.55 nm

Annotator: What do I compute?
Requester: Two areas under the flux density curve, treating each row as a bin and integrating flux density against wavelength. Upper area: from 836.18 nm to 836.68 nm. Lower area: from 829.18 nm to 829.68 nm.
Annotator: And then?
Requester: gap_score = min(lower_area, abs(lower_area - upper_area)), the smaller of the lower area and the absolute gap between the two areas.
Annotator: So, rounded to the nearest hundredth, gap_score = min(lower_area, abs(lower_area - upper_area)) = 0.10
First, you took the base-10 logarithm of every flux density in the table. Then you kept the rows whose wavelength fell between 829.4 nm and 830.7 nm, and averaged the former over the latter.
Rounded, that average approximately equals 1.13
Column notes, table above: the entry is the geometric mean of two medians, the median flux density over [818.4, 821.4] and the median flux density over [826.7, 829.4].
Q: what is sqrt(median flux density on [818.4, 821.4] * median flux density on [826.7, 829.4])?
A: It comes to 13.6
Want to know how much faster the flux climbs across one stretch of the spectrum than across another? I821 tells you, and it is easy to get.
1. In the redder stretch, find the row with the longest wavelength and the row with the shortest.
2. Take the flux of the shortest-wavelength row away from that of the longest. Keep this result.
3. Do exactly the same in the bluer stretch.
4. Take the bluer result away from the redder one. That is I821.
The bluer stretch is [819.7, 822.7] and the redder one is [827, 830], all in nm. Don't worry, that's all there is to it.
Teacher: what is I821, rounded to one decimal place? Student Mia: -0.5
